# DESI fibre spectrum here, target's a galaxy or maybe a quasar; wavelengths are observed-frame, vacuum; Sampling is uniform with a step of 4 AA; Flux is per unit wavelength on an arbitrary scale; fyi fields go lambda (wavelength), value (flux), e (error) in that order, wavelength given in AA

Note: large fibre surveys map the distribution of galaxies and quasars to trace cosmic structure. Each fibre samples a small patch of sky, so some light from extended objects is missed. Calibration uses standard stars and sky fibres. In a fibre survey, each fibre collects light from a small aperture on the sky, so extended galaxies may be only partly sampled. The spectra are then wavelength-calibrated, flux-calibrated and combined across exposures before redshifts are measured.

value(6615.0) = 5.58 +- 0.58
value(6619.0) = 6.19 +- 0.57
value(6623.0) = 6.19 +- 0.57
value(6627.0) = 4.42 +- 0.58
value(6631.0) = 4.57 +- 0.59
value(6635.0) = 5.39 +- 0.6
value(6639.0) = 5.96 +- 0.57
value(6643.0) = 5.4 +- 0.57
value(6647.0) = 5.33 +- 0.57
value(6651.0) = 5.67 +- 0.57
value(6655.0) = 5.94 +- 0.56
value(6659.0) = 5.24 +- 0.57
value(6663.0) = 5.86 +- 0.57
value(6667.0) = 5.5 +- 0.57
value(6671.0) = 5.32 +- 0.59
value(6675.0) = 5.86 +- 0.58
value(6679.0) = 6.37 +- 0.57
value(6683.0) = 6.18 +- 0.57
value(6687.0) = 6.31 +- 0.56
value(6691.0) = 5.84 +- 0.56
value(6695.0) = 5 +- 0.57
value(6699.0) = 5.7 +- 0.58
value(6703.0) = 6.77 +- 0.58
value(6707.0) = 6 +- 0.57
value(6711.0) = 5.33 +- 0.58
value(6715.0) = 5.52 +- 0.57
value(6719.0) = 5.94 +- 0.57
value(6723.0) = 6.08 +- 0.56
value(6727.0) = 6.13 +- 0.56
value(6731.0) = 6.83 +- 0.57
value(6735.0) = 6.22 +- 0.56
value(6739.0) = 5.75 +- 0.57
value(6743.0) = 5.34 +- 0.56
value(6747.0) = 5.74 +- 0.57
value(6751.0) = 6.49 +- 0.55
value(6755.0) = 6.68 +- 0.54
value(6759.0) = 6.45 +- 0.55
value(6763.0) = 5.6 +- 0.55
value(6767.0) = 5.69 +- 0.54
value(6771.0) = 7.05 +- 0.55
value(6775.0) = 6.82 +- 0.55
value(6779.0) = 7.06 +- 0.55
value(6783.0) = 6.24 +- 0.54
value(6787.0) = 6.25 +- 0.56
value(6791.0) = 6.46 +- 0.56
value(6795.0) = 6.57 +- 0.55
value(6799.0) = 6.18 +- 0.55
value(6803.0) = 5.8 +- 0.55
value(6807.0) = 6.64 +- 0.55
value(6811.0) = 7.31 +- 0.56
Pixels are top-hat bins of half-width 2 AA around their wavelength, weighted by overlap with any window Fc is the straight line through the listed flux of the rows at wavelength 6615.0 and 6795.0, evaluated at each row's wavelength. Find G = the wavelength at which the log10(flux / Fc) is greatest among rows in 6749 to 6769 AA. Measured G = 6755.0 AA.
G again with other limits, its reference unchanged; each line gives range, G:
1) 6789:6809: 6807.0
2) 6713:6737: 6731.0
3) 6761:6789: 6771.0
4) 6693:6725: 6703.0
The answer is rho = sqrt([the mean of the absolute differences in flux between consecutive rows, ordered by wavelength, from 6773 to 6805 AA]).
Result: 0.555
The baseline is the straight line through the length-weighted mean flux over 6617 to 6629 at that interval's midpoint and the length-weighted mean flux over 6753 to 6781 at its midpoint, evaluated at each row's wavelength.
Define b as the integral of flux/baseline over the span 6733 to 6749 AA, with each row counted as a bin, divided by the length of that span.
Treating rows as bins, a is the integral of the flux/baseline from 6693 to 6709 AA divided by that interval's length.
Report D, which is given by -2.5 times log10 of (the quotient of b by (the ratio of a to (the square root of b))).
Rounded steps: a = 0.97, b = 0.91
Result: 0.11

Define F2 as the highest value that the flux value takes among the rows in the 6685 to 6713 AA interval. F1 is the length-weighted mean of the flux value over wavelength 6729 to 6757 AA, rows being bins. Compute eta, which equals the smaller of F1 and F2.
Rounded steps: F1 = 6.15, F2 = 6.77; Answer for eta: 6.15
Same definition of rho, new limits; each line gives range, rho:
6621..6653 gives 0.782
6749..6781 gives 0.675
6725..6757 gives 0.710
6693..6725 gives 0.752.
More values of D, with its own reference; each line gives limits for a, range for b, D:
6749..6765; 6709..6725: 0.11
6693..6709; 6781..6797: 0.02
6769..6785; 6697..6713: 0.08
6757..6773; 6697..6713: -0.01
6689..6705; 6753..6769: 0.05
